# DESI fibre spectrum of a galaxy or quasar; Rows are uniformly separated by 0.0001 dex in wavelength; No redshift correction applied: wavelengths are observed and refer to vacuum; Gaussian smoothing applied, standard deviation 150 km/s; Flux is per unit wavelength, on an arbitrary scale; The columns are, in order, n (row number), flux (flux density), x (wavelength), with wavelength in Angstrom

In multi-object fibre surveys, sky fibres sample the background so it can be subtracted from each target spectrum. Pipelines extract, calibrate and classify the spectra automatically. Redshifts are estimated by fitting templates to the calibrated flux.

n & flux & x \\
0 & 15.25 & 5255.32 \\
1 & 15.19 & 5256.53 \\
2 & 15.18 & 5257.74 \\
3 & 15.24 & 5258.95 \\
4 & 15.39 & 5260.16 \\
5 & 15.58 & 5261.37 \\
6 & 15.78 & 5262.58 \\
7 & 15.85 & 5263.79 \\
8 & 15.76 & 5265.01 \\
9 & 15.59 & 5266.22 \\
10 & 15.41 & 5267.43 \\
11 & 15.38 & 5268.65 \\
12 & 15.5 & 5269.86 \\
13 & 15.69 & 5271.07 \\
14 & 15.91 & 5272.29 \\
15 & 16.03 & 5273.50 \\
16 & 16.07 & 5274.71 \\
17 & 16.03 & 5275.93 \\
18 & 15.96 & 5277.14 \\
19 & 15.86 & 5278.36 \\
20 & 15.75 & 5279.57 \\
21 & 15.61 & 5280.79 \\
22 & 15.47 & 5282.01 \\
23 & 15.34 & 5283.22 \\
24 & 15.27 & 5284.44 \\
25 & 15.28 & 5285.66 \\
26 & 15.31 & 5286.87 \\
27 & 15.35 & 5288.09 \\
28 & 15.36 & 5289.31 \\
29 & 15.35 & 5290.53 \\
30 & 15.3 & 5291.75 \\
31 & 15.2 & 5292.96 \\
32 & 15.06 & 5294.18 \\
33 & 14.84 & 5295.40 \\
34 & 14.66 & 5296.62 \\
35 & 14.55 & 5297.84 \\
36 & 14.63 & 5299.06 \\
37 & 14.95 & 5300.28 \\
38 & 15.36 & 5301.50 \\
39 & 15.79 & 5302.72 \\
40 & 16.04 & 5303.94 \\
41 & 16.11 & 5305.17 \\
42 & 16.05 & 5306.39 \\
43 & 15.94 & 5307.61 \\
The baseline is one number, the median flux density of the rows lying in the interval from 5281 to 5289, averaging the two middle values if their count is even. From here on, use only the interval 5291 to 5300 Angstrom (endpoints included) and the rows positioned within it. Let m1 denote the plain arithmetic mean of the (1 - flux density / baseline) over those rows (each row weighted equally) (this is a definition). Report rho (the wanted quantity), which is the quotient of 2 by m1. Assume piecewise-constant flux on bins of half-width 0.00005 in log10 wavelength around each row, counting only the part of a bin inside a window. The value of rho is 71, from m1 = 0.028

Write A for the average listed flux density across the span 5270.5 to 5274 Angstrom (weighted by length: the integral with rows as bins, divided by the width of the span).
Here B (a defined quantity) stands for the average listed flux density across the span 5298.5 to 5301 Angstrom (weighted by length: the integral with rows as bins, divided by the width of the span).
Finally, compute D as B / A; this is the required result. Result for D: 0.93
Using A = 15.9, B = 14.8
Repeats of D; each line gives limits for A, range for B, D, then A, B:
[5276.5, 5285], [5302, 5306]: 1.02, 15.6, 15.9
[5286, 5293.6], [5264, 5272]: 1.02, 15.3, 15.6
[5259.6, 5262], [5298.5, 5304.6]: 0.99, 15.5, 15.4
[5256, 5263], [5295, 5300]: 0.95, 15.4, 14.7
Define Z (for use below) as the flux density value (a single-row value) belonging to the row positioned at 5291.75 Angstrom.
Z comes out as 15.3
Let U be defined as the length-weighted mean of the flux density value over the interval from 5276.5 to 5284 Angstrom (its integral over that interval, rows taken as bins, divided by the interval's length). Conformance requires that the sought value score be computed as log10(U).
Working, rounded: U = 15.7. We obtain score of 1.19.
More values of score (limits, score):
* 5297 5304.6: 1.18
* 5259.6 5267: 1.19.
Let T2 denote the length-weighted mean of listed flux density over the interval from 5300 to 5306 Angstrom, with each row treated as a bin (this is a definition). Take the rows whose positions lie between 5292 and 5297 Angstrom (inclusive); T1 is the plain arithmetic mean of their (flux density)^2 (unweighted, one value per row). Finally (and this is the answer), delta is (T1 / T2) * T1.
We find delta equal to 3176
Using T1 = 223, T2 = 15.7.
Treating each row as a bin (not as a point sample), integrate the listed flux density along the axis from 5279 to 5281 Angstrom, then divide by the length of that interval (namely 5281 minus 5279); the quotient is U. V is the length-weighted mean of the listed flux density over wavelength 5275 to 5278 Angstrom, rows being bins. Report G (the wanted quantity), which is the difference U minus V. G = -0.30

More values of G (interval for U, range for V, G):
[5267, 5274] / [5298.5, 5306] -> 0.15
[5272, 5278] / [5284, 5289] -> 0.70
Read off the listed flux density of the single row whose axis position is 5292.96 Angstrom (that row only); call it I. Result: 15.2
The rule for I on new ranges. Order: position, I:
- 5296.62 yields 14.66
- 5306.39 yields 16.05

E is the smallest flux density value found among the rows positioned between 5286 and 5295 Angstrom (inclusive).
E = 15.06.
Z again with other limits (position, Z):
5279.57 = 15.75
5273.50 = 16.03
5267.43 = 15.41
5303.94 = 16.04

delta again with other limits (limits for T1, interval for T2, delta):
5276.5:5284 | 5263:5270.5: 3865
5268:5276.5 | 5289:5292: 4071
